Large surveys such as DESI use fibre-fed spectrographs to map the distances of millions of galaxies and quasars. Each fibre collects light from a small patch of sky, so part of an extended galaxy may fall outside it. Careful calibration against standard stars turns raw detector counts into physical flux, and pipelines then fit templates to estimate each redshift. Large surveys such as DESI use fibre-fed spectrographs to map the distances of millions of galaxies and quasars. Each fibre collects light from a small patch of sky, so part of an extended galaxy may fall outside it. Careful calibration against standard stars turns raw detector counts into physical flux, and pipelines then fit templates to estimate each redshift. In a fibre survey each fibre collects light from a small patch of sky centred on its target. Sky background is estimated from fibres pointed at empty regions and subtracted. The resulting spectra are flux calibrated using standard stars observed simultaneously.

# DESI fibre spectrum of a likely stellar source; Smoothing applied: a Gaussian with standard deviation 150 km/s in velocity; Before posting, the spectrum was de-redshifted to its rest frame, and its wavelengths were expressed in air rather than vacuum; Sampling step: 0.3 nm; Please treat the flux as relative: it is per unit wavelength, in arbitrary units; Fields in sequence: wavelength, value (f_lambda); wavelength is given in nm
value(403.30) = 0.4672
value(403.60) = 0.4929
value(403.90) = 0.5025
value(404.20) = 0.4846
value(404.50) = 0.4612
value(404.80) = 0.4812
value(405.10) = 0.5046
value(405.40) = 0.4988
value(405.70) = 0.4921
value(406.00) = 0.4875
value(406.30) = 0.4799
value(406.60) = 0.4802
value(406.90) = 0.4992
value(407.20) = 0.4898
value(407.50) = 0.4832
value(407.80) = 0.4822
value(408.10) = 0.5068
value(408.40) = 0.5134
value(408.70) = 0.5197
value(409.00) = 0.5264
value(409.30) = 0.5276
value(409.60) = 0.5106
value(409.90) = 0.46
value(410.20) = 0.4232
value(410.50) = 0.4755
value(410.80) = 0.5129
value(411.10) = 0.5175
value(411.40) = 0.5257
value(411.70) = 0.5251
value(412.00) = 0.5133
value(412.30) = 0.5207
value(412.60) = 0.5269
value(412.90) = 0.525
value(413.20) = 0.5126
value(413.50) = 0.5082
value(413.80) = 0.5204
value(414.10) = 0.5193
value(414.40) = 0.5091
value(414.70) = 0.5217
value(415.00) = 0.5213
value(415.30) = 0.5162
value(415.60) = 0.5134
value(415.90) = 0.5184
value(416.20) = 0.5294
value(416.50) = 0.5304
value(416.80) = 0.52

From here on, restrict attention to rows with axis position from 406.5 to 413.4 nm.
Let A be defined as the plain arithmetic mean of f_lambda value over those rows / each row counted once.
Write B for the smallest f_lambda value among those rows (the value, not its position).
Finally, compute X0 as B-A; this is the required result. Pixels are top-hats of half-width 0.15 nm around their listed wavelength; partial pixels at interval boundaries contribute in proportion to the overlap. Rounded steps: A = 0.503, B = 0.4232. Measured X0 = -0.08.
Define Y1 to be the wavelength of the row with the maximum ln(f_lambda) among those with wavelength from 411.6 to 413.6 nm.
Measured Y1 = 412.60 nm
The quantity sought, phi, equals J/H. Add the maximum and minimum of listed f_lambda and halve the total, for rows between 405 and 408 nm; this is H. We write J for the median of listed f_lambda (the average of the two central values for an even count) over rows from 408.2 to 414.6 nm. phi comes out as 1.05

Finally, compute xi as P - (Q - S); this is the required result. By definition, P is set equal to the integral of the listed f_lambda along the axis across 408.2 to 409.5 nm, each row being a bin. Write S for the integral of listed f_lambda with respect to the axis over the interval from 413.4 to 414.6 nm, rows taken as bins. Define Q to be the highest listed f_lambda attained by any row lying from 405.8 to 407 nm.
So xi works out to 0.80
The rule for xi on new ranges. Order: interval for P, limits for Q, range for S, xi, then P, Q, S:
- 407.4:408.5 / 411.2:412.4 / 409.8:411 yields 0.58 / 0.55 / 0.5257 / 0.56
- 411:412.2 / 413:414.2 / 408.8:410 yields 0.71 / 0.62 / 0.5204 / 0.61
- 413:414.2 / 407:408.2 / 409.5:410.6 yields 0.62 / 0.62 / 0.5068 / 0.51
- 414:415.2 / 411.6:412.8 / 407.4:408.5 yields 0.64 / 0.62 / 0.5269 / 0.55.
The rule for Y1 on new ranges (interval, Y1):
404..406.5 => 405.10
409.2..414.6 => 409.30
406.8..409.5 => 409.30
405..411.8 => 409.30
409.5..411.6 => 411.40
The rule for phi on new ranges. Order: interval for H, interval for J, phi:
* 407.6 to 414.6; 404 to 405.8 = 1.03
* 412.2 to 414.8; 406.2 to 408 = 0.93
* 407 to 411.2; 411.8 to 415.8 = 1.09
